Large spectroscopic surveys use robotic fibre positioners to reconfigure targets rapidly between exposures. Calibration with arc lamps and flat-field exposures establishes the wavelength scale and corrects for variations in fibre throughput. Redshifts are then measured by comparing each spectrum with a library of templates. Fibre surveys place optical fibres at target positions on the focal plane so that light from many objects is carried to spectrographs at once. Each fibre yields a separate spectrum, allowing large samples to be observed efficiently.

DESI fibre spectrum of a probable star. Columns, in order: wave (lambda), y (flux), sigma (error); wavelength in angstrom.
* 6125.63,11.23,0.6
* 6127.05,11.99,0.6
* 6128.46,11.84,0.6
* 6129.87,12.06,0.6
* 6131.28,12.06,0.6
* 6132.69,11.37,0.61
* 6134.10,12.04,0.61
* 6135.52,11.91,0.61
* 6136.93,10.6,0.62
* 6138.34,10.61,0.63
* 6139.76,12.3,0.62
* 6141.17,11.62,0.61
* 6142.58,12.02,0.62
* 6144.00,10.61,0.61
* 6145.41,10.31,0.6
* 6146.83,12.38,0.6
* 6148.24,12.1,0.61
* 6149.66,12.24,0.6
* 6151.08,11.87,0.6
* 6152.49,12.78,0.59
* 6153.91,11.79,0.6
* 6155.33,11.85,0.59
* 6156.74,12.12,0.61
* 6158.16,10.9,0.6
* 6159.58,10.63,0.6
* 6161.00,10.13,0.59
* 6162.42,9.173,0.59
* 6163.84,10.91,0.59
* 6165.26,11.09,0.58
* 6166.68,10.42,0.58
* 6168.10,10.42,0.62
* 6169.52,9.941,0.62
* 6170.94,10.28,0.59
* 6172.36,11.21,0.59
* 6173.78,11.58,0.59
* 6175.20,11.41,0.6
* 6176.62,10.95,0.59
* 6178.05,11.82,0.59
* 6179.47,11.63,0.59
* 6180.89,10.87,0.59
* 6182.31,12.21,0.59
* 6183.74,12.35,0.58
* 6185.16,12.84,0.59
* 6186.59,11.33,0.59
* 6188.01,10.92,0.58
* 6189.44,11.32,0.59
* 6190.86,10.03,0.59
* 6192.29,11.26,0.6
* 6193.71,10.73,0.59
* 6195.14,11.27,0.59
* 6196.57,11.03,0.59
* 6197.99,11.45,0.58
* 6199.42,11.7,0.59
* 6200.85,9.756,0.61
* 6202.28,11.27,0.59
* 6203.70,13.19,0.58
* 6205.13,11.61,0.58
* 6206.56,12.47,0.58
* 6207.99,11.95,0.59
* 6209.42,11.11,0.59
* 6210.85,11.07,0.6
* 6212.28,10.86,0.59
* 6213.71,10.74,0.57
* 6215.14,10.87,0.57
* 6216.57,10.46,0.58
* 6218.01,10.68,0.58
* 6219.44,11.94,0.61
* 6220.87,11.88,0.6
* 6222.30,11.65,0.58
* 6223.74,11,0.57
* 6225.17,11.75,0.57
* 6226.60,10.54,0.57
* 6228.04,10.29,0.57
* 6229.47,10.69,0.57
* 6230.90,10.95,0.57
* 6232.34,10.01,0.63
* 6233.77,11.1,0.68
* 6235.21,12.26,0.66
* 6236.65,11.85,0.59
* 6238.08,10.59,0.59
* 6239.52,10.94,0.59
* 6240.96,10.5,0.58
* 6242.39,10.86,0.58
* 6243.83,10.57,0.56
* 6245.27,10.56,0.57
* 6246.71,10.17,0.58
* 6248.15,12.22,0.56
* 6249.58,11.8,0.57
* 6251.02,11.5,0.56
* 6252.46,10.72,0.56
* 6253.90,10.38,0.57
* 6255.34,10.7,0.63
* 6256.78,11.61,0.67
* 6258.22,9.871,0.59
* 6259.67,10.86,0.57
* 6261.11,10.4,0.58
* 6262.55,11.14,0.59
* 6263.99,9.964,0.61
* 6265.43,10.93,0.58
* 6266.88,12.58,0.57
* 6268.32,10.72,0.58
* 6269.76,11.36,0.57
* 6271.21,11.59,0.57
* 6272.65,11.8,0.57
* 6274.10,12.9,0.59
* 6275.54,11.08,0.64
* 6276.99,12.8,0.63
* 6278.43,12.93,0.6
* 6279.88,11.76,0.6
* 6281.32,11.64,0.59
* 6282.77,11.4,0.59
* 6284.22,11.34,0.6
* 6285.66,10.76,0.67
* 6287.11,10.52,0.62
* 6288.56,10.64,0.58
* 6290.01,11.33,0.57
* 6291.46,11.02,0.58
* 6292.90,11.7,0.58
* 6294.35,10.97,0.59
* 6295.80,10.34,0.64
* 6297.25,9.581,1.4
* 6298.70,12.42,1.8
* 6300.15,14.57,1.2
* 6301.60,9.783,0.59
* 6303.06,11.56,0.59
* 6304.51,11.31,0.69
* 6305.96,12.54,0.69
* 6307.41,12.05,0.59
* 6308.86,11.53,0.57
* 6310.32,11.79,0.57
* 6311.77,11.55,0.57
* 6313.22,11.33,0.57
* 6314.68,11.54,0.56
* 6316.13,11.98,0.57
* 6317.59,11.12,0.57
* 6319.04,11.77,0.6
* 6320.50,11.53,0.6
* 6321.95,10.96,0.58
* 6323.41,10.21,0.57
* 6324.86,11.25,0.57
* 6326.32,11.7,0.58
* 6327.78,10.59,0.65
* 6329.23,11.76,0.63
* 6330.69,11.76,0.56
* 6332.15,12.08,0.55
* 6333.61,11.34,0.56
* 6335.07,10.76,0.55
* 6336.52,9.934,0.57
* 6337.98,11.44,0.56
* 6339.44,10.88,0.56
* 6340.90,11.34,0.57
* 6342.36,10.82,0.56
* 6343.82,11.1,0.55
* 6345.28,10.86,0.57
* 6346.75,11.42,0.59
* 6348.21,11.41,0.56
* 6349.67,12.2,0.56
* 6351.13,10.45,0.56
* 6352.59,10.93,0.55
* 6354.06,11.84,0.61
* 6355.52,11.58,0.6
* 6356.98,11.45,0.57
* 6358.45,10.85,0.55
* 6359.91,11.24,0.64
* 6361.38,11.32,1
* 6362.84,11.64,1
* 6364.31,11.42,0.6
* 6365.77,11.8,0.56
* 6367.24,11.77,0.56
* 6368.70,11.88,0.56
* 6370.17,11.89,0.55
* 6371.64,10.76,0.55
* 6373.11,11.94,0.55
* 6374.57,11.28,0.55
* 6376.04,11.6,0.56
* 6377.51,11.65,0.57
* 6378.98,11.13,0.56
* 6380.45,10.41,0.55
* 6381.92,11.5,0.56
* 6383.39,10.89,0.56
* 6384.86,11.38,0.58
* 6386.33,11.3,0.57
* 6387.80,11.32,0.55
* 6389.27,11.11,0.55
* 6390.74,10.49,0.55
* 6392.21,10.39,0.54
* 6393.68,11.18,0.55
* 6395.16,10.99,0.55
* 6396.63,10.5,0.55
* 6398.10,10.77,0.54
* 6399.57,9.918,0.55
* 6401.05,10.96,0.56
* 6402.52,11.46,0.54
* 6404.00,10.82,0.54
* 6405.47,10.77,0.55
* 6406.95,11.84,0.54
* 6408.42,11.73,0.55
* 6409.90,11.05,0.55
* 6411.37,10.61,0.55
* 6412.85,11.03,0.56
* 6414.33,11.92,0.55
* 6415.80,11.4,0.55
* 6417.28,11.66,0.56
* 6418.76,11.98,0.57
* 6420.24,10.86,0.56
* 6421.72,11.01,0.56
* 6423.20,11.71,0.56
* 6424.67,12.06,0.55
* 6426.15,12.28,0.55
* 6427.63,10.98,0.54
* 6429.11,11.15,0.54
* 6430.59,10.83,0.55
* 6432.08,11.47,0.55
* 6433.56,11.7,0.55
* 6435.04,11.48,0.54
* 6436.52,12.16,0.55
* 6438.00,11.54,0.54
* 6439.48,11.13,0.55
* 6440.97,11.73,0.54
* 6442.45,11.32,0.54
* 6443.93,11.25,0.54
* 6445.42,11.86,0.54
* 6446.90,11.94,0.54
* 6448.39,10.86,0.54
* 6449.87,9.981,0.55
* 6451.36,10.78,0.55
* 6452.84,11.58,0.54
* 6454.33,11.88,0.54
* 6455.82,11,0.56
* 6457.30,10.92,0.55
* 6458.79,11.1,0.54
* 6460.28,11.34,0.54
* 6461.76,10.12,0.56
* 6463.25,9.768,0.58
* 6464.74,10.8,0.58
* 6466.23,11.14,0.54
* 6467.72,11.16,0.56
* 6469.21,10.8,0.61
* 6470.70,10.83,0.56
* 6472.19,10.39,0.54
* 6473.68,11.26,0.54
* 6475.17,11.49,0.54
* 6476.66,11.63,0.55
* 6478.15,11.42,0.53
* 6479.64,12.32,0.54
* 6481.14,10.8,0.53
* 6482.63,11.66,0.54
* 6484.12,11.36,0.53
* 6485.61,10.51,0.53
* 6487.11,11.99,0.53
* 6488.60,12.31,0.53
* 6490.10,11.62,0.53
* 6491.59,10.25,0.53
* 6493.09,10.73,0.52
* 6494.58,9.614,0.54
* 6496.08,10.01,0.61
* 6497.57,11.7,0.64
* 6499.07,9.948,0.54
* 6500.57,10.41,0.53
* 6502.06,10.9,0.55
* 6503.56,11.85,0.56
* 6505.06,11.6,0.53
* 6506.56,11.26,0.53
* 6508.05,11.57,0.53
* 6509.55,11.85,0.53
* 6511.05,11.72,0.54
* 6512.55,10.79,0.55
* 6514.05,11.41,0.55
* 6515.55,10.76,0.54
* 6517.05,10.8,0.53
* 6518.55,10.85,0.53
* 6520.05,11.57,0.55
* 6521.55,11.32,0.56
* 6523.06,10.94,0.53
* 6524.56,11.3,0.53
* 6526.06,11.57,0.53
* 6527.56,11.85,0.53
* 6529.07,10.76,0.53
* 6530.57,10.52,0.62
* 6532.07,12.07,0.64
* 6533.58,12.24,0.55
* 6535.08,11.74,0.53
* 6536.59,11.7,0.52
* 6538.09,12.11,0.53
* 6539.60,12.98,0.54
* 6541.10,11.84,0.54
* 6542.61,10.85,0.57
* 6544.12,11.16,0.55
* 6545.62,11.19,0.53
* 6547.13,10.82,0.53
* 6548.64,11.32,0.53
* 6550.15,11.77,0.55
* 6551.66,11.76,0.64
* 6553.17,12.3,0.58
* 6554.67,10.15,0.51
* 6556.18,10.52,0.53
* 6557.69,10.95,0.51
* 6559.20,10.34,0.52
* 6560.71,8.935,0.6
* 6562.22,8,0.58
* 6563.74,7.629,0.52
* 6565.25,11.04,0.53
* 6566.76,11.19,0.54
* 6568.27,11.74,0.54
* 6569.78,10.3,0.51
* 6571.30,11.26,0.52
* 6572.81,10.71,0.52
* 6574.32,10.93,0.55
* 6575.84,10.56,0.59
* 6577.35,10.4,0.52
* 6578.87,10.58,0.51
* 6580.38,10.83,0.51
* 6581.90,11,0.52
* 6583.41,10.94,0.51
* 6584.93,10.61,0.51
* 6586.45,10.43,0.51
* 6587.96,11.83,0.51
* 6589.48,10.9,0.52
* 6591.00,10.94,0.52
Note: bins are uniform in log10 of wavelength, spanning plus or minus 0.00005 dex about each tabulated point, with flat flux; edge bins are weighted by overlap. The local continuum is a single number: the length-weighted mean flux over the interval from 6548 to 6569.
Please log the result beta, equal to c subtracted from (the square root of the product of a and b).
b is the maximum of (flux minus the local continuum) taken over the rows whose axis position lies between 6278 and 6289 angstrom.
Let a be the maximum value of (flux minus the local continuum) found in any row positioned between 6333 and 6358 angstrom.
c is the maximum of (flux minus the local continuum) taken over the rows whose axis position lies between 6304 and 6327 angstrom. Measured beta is 0.0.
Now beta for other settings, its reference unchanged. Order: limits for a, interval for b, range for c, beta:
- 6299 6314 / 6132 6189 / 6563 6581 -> 1.8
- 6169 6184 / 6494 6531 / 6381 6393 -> 0.6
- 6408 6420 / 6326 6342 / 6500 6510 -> 0.2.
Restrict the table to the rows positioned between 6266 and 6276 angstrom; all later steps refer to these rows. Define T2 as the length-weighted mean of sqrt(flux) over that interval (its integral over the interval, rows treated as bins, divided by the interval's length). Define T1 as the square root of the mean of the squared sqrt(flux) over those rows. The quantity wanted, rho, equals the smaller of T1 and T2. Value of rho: 3.42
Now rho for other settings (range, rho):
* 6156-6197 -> 3.32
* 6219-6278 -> 3.34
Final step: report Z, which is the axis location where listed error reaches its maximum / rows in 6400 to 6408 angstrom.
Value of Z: 6401.05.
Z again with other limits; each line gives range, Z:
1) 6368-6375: 6368.70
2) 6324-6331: 6327.78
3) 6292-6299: 6298.70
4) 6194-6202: 6200.85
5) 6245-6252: 6246.71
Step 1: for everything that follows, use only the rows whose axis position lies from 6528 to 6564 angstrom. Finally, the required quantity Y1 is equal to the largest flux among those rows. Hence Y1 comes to 12.98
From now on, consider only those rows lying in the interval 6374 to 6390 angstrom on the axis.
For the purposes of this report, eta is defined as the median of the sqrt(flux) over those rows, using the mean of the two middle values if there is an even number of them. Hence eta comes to 3.36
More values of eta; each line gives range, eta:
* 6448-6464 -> 3.30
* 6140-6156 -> 3.45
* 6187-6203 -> 3.36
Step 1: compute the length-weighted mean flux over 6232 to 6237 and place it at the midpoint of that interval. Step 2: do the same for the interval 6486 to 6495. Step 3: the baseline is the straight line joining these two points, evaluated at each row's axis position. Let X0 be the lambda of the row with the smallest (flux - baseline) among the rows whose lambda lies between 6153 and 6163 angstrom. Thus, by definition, 6162.42 angstrom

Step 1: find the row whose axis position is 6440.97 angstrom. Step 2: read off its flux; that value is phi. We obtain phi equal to 11.73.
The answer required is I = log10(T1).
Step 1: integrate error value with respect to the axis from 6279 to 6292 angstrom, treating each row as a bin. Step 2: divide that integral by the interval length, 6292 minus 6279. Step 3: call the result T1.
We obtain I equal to -0.222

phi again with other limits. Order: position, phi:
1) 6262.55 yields 11.14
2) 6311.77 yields 11.55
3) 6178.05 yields 11.82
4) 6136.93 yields 10.6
